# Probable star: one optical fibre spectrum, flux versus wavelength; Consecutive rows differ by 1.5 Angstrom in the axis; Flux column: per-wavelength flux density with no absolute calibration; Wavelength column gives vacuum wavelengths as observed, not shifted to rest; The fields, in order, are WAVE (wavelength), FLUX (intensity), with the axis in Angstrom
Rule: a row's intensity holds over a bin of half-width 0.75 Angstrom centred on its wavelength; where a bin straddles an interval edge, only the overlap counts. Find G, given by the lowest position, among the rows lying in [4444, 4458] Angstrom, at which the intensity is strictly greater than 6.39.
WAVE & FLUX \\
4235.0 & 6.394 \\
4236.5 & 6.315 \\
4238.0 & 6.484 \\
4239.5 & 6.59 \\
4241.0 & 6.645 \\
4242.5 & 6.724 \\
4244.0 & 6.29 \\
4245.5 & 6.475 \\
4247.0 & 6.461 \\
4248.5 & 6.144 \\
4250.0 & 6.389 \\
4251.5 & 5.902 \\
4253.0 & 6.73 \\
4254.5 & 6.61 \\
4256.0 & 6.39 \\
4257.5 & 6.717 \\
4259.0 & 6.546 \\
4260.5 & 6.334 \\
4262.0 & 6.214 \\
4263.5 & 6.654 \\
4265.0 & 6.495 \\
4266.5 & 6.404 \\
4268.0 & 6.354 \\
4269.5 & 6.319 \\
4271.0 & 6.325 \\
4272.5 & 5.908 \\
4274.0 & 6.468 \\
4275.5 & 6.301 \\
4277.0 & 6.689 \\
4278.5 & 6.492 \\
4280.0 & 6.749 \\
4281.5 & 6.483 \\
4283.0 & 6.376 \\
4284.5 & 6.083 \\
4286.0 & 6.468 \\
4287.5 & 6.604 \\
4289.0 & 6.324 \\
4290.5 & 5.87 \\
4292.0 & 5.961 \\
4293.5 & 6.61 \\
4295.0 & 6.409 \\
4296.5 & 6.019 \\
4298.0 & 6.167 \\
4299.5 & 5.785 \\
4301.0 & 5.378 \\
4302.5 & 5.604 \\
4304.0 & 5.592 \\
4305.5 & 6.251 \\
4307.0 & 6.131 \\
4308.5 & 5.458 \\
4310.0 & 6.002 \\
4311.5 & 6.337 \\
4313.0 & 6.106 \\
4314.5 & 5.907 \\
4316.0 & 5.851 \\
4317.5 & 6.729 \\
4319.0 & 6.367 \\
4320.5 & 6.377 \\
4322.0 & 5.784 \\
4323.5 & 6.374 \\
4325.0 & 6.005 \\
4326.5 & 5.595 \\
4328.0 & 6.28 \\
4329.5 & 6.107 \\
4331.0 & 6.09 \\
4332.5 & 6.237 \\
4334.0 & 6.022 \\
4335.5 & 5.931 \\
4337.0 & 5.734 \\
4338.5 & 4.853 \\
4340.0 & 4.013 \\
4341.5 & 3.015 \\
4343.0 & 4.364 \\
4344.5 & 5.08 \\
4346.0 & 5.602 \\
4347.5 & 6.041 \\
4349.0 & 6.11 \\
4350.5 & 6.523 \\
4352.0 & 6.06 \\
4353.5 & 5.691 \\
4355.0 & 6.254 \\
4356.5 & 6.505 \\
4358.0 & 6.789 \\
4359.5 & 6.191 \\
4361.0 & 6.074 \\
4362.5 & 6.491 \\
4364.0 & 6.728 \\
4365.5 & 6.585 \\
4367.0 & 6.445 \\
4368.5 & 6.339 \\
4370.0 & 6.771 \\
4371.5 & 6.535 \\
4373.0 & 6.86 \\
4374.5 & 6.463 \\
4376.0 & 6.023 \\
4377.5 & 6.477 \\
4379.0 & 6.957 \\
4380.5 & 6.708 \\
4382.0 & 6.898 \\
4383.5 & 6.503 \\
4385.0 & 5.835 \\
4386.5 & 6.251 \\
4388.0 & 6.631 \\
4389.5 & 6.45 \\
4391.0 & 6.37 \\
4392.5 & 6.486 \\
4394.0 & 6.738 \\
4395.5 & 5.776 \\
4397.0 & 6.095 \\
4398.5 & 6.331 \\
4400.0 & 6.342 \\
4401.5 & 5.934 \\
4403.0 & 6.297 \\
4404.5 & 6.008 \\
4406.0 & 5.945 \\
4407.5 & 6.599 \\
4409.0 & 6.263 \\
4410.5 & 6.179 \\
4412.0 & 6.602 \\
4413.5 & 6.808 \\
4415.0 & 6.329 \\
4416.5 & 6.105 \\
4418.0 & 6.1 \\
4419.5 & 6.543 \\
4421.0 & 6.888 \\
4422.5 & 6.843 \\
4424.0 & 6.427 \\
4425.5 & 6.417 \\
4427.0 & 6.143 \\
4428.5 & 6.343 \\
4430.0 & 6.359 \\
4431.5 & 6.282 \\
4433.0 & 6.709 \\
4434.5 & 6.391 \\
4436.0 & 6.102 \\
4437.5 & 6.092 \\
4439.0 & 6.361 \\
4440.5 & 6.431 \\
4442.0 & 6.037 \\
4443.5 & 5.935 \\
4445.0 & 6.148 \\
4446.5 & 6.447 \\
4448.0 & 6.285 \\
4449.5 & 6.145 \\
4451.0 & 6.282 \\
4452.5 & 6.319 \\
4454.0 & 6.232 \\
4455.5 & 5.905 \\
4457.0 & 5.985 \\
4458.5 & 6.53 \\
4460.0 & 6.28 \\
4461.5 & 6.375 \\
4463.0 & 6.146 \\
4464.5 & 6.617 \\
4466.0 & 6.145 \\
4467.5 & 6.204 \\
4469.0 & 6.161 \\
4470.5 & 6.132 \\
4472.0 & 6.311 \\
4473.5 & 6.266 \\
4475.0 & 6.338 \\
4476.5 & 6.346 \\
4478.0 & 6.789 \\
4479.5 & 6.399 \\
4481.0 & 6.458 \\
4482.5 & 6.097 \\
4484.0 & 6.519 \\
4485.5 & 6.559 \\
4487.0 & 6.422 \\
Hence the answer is 4446.5 Angstrom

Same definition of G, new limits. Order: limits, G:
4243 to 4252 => 4245.5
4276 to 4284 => 4277.0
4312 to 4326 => 4317.5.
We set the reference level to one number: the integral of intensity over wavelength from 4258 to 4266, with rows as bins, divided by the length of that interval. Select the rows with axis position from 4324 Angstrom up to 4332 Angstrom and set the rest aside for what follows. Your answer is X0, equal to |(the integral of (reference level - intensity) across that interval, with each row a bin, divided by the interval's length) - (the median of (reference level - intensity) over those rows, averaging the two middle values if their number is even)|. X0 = 0.056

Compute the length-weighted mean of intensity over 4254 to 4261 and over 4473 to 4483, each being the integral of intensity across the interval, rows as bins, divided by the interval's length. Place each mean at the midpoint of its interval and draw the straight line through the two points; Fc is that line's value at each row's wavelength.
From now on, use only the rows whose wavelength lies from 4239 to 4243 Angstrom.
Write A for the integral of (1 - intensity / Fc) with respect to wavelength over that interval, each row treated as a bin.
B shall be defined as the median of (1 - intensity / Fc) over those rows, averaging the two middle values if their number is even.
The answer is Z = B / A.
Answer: 0.2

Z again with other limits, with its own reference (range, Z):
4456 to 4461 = 0.2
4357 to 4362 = 0.6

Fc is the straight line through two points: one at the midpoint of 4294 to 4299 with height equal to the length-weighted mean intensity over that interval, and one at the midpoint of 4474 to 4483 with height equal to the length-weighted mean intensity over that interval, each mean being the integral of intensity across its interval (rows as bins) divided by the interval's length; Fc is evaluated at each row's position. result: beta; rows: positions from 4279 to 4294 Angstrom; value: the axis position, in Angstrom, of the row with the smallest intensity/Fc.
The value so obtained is 4290.5 Angstrom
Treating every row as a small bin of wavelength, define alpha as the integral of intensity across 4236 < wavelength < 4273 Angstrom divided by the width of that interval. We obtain 6.4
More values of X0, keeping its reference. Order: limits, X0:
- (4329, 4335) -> 0.008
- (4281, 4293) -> 0.076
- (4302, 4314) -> 0.113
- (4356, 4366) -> 0.028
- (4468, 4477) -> 0.033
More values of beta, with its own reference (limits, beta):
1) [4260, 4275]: 4272.5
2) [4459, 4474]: 4470.5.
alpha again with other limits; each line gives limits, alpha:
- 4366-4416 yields 6.4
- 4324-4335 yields 6.1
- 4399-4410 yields 6.2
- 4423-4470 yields 6.3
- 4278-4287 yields 6.4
